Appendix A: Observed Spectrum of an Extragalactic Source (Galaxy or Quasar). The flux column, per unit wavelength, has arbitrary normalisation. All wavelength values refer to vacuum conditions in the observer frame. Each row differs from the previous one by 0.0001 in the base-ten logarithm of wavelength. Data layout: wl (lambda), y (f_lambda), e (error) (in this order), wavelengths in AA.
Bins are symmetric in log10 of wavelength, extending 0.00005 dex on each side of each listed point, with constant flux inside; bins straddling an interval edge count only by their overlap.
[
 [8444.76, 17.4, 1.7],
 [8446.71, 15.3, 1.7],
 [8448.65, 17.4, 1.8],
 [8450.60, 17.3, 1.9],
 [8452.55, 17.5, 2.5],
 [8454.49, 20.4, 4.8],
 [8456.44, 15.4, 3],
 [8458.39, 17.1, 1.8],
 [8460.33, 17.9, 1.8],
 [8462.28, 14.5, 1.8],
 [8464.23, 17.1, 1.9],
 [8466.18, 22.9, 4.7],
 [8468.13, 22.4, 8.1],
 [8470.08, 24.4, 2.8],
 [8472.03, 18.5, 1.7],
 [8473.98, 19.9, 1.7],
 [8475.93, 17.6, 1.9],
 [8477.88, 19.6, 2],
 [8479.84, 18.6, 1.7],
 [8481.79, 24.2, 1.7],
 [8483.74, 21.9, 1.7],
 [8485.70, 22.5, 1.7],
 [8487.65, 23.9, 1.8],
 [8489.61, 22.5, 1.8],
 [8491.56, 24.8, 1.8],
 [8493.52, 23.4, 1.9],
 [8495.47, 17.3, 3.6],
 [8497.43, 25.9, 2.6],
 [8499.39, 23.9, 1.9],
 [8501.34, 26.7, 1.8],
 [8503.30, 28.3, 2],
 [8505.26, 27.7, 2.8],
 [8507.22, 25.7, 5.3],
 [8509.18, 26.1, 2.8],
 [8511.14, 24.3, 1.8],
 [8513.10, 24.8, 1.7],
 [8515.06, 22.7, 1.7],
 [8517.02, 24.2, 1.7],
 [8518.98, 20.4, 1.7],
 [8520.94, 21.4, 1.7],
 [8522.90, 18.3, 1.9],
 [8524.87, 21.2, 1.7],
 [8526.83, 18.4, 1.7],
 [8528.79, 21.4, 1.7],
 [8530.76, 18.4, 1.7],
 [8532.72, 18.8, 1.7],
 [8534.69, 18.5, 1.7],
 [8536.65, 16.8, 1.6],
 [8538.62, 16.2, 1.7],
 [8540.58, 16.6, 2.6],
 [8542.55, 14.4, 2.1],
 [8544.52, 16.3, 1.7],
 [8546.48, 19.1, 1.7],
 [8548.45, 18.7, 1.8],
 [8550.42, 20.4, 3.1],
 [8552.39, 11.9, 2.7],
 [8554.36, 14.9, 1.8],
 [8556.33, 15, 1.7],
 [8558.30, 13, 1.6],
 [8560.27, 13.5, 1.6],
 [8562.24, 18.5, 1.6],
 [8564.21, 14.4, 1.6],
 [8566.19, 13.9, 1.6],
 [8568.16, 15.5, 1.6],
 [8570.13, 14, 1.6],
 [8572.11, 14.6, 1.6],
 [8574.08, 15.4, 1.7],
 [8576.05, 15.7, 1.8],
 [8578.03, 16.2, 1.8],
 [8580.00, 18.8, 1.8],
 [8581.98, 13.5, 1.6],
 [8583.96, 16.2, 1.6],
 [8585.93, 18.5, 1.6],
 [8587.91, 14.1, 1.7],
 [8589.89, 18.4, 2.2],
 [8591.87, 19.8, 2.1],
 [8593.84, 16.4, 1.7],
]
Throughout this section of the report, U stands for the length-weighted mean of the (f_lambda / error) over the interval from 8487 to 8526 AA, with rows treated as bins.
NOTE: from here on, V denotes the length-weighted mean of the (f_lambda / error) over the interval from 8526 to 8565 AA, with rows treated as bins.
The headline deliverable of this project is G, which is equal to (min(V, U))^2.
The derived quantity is 86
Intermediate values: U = 11.7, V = 9.3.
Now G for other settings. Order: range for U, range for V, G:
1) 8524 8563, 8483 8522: 89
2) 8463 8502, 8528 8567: 84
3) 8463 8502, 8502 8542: 112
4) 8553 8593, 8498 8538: 84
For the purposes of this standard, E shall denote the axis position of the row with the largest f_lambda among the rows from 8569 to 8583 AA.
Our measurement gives 8580.00 AA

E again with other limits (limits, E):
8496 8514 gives 8503.30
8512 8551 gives 8513.10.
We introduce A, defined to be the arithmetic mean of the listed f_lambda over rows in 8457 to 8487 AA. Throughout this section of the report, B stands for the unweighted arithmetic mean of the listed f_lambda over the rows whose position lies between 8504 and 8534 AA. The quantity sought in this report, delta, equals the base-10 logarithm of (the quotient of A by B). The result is -0.05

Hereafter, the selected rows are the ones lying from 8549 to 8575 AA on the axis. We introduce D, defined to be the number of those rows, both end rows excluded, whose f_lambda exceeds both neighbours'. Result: 3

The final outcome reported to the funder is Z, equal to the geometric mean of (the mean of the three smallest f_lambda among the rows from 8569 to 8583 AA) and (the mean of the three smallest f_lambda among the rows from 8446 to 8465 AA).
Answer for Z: 14.5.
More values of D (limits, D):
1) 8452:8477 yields 5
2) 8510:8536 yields 6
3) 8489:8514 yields 4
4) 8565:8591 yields 3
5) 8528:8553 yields 4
